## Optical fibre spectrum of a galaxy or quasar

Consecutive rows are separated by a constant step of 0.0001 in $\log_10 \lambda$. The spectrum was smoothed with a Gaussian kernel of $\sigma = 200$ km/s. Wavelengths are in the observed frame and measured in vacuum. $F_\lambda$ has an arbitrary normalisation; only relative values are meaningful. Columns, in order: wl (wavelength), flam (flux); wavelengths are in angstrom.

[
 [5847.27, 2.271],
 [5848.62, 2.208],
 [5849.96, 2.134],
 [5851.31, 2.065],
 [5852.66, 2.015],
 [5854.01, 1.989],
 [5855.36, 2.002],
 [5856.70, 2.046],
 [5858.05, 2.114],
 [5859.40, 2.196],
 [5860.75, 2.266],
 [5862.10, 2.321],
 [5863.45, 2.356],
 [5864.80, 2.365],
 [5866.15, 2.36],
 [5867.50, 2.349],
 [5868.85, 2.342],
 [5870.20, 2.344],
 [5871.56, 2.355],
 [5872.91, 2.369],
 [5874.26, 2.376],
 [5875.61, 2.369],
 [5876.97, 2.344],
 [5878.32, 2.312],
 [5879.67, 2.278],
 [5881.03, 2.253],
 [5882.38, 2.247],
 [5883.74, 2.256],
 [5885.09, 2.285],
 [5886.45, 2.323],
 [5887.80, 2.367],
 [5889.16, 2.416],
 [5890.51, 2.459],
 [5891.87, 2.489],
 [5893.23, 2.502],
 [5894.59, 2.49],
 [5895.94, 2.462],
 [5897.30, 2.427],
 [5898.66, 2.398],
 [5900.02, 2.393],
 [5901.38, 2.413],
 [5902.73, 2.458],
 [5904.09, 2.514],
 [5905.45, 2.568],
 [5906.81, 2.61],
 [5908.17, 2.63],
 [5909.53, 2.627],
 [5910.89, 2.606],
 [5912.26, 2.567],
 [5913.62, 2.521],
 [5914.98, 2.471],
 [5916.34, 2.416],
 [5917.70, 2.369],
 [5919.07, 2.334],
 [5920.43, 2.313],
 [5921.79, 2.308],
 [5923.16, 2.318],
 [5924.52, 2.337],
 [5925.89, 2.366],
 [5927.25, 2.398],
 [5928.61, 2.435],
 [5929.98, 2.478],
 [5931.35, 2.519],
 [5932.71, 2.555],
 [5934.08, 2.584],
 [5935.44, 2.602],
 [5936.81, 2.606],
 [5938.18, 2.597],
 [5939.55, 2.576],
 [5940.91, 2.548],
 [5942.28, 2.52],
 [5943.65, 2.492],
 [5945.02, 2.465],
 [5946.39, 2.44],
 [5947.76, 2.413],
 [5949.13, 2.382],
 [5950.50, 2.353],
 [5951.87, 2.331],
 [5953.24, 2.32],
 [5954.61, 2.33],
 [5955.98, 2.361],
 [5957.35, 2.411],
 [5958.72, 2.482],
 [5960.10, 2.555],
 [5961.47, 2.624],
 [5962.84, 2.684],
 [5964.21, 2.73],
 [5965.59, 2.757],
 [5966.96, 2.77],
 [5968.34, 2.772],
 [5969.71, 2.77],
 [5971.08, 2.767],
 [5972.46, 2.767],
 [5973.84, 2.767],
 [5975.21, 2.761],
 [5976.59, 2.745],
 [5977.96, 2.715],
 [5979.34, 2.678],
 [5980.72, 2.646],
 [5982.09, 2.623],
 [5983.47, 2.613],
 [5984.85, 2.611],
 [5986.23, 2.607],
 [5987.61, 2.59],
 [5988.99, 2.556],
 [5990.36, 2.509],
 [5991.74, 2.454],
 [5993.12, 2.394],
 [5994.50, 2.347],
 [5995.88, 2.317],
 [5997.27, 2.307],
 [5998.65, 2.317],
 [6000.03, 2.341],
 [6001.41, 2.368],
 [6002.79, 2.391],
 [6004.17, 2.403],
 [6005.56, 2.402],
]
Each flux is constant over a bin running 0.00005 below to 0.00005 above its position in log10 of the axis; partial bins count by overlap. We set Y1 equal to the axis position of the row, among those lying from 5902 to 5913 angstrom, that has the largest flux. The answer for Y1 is 5908.17 angstrom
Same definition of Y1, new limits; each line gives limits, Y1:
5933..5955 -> 5936.81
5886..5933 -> 5908.17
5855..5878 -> 5874.26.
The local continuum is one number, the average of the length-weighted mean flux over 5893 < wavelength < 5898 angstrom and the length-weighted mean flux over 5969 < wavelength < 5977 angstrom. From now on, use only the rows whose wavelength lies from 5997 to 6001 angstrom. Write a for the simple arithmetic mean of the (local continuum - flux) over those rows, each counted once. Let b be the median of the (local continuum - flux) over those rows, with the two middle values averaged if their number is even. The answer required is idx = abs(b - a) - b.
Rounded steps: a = 0.29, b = 0.299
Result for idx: -0.294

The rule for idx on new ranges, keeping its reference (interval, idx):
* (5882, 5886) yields -0.353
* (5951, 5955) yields -0.283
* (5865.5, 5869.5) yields -0.265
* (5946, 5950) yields -0.201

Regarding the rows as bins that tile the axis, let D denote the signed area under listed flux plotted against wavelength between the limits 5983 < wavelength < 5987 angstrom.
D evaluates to 10.4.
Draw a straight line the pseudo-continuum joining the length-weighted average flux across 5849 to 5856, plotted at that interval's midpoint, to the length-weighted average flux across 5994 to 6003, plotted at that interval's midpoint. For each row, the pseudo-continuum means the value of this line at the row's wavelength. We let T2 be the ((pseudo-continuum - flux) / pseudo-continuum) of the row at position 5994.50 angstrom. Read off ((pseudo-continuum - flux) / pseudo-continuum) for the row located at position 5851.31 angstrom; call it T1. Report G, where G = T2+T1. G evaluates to -0.02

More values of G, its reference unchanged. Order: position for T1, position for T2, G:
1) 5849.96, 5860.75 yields -0.14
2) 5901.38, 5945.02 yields -0.23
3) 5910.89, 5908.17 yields -0.42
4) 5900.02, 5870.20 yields -0.24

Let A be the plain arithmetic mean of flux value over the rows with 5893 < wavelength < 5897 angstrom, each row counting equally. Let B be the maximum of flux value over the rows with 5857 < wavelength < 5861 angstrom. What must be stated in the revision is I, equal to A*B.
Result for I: 5.6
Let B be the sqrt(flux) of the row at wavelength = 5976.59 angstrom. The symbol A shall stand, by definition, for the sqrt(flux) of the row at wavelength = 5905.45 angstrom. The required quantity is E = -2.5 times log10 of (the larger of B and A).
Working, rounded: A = 1.60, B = 1.66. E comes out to -0.548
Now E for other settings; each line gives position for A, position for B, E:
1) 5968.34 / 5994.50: -0.553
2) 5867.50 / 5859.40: -0.464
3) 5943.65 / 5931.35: -0.502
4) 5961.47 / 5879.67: -0.524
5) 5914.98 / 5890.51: -0.491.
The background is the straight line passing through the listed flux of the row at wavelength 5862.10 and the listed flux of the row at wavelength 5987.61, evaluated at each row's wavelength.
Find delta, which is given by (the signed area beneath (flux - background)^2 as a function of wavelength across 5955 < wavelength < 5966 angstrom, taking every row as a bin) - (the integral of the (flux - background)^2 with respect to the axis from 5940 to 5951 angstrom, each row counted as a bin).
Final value 0.1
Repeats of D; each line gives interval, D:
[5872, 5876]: 9.5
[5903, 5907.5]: 11.5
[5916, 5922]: 14.1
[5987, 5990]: 7.7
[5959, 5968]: 24.1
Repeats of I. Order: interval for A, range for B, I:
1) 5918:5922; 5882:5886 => 5.3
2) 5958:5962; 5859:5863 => 5.9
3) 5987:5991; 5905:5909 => 6.7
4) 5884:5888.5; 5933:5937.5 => 6.1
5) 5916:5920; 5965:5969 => 6.6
